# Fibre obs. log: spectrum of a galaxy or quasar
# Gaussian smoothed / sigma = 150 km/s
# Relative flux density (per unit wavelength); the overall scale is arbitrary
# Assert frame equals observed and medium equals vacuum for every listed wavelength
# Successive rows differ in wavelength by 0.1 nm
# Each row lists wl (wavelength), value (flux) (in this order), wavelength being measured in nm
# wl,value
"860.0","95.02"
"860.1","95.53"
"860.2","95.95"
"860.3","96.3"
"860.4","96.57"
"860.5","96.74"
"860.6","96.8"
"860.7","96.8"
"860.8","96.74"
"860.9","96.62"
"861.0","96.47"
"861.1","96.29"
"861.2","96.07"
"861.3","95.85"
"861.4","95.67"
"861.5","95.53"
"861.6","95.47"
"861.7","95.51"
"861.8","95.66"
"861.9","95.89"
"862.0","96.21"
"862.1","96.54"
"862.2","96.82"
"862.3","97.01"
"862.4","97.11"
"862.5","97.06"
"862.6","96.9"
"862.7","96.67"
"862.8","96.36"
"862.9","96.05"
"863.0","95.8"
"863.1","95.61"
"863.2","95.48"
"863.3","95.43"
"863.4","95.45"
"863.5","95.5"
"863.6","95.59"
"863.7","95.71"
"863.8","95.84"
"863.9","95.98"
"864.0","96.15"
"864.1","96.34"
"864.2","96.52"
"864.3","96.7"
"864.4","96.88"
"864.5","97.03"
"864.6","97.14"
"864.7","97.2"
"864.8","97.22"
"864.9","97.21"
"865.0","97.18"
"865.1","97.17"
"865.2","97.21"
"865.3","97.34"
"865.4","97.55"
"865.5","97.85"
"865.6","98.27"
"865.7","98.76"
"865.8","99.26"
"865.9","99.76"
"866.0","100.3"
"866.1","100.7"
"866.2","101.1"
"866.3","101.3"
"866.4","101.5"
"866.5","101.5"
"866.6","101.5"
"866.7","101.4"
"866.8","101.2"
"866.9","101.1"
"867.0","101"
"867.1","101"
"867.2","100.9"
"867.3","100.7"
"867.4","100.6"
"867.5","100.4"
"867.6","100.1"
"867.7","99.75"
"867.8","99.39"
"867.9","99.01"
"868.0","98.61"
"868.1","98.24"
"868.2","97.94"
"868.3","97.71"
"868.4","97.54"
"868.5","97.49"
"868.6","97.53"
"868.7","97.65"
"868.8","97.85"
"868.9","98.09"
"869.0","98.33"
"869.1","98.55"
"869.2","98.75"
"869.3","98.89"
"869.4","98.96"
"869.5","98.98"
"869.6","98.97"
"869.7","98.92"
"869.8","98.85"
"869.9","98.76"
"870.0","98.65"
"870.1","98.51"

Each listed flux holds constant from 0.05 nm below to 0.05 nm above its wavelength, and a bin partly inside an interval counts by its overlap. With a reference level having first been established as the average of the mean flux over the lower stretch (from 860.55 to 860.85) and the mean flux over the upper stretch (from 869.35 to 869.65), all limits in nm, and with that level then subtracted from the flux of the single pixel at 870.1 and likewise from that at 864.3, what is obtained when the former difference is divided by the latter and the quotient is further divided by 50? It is -0.011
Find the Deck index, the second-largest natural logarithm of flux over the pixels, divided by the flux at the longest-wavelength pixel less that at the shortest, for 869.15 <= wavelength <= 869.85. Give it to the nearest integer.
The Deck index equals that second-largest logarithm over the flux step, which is 46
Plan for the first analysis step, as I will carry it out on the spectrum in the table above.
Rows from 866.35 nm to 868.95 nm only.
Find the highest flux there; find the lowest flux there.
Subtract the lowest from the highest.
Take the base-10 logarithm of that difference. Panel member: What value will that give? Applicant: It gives 0.60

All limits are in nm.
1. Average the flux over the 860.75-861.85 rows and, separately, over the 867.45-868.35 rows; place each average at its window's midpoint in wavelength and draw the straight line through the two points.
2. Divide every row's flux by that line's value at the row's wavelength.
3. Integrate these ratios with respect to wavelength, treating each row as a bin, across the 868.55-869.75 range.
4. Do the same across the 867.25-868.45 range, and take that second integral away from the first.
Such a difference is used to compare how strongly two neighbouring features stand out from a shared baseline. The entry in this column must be -0.016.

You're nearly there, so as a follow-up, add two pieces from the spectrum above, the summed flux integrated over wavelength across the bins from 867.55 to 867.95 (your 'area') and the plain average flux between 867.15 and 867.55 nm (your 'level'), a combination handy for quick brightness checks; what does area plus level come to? 140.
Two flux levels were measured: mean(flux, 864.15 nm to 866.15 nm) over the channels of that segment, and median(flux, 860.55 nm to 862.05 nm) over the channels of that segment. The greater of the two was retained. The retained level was 97.9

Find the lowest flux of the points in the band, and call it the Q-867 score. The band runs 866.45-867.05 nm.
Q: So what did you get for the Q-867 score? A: 101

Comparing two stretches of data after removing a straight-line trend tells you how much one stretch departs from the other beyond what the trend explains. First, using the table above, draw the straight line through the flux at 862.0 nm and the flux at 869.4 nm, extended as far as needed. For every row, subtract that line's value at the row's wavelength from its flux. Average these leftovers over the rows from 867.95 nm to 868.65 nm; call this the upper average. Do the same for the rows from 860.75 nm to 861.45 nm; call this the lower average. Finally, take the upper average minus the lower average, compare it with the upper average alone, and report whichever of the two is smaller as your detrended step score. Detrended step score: -1.1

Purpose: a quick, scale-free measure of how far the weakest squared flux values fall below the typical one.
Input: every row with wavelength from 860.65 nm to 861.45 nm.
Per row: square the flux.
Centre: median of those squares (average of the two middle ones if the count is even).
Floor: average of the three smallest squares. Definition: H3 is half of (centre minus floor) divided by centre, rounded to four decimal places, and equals 0.0053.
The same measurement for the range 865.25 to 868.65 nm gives 0.0245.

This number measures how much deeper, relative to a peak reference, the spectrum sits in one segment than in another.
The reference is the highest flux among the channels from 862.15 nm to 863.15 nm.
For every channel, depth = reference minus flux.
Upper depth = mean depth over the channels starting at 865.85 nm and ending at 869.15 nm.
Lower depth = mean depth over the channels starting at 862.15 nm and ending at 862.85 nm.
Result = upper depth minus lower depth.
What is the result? -2.8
